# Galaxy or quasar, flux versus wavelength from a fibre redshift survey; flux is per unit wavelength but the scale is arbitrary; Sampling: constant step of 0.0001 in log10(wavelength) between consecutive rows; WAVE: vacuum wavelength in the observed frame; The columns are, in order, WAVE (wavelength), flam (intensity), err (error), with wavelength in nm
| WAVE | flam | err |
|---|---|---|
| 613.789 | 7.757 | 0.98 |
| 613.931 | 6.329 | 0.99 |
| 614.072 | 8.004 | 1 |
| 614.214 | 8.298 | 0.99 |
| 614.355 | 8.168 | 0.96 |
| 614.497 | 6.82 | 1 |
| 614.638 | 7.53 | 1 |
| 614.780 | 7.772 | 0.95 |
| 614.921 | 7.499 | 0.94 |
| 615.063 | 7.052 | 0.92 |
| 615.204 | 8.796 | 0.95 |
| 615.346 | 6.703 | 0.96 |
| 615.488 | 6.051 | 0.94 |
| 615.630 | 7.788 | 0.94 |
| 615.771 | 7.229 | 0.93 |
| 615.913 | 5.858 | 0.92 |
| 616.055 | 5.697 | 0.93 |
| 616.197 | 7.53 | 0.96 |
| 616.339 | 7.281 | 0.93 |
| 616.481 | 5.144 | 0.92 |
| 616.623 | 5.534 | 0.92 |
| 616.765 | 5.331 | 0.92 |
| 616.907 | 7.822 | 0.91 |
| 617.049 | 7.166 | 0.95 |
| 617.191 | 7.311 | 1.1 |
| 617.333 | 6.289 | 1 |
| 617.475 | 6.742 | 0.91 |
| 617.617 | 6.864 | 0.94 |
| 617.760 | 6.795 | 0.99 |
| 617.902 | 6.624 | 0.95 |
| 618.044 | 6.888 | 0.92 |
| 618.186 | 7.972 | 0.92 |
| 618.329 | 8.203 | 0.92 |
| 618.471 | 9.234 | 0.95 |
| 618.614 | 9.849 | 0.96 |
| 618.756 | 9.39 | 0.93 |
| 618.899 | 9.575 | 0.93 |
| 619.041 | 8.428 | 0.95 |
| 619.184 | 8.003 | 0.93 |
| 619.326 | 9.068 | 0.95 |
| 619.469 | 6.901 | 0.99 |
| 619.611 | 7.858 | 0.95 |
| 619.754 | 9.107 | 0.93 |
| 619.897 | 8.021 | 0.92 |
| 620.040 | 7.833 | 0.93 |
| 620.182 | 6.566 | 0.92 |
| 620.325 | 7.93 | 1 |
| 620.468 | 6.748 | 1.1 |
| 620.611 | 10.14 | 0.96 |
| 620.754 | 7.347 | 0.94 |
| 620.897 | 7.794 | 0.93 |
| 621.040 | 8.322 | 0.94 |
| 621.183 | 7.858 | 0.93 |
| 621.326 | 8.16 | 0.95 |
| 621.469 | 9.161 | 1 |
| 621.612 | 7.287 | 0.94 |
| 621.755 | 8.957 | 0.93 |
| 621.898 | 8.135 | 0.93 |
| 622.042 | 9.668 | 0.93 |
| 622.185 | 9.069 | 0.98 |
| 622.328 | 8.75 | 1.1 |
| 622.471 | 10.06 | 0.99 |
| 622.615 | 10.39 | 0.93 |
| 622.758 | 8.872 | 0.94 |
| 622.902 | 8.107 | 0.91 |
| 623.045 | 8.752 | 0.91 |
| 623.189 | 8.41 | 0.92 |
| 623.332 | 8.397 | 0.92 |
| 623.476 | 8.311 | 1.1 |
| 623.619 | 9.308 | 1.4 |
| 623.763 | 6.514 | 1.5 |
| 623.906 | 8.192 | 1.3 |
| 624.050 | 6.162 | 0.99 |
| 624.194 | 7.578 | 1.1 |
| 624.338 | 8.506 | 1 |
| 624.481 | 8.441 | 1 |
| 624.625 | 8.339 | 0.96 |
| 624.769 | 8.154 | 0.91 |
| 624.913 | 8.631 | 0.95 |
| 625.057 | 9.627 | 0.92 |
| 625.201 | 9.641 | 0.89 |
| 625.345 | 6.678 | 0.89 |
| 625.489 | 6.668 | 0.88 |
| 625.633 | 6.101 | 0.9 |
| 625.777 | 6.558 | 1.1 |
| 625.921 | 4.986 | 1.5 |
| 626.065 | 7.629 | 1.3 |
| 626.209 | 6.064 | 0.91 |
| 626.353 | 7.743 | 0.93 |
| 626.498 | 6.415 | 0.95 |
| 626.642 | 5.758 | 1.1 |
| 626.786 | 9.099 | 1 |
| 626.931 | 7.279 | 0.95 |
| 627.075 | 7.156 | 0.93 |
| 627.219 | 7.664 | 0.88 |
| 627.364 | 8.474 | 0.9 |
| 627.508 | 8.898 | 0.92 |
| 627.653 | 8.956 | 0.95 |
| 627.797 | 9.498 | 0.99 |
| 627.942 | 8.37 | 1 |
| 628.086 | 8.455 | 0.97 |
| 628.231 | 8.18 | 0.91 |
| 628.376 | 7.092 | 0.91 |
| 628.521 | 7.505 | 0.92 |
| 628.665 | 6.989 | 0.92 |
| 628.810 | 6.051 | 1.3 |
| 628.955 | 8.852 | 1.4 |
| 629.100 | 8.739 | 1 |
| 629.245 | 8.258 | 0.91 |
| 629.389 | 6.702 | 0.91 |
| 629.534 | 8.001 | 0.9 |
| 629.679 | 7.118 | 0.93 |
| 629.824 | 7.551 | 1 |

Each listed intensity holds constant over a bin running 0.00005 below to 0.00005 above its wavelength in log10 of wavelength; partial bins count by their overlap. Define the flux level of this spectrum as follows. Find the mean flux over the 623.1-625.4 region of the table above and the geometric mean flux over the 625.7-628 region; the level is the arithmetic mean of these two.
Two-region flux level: 7.8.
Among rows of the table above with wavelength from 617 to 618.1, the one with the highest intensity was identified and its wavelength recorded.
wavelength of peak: 617.191 nm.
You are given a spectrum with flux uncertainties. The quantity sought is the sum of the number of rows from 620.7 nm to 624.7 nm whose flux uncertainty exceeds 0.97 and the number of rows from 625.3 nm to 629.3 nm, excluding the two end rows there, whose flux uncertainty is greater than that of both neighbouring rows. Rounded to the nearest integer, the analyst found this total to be 16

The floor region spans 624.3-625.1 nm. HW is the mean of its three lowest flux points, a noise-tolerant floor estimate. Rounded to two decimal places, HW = 8.31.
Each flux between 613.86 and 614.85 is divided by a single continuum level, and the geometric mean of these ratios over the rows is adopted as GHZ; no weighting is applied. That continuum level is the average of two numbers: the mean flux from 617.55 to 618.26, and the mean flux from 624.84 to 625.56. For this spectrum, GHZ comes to 0.99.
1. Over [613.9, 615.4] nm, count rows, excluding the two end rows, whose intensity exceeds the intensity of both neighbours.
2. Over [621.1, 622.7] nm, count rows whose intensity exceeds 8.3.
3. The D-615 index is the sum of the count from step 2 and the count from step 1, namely 10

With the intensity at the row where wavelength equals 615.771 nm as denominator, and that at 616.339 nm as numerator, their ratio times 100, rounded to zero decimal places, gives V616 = 101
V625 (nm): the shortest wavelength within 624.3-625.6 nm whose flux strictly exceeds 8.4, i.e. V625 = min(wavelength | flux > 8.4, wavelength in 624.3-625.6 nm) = 624.338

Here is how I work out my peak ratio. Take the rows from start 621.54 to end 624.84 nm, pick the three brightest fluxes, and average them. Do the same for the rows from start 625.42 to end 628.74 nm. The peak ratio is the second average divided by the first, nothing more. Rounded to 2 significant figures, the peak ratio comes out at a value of 0.91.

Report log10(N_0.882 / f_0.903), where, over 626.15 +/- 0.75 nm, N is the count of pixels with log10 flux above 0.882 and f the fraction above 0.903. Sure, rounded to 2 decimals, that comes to 1.48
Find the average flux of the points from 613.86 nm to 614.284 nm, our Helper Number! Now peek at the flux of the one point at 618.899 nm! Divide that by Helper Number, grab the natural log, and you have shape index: 0.24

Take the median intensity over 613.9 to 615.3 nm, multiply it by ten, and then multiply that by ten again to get 765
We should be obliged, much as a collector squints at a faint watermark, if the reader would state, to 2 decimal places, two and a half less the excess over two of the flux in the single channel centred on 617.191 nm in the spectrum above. -2.81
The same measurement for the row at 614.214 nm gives -3.80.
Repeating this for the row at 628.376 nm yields -2.59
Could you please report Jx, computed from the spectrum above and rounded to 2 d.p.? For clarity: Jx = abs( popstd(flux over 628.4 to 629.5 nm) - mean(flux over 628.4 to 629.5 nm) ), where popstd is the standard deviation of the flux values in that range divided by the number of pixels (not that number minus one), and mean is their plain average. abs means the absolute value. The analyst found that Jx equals 6.59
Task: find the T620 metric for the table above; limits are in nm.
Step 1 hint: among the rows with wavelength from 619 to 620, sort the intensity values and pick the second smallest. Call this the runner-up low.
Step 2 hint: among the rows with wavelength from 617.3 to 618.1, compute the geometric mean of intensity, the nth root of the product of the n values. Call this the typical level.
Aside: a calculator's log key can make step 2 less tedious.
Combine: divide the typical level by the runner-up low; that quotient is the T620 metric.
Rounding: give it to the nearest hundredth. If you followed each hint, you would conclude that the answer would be 0.85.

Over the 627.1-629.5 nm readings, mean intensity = 8.0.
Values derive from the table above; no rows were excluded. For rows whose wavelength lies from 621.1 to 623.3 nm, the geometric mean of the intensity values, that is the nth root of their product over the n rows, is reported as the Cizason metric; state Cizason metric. 8.7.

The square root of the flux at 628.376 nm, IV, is 2.66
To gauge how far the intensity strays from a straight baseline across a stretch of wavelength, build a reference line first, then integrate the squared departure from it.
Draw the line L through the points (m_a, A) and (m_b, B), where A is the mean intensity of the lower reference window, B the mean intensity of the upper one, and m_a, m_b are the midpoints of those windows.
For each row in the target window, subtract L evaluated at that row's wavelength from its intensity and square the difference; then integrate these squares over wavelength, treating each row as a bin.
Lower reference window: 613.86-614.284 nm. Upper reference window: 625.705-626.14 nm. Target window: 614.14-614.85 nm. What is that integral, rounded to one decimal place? 0.2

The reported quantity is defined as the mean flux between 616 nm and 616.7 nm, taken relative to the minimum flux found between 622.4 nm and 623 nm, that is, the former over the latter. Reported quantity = 0.77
